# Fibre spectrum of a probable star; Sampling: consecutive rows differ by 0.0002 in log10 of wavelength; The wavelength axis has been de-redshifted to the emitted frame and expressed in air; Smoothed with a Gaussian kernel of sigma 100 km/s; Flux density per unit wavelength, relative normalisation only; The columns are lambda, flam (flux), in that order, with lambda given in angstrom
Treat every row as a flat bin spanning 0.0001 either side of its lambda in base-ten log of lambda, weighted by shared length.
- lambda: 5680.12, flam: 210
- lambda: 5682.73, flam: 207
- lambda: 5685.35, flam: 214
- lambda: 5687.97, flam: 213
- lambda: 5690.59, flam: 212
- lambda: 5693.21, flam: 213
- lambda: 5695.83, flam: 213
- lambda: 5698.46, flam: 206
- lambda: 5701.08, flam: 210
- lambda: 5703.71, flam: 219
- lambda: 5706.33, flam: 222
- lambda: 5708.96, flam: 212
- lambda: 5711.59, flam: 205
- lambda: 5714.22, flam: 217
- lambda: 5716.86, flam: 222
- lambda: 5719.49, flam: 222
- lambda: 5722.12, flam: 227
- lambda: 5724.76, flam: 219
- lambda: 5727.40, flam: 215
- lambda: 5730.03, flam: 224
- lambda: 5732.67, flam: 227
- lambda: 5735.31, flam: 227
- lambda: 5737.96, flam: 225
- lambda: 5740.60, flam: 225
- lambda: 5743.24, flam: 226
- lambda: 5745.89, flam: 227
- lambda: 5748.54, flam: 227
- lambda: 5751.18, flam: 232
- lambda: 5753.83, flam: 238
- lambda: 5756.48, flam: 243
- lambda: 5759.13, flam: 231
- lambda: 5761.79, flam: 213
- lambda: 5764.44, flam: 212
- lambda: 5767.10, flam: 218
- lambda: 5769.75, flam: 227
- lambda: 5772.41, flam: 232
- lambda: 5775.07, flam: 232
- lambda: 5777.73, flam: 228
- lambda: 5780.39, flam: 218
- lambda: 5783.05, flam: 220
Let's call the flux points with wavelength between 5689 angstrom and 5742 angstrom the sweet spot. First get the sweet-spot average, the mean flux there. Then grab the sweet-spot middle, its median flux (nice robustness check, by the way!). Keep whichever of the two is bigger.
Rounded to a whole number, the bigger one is 219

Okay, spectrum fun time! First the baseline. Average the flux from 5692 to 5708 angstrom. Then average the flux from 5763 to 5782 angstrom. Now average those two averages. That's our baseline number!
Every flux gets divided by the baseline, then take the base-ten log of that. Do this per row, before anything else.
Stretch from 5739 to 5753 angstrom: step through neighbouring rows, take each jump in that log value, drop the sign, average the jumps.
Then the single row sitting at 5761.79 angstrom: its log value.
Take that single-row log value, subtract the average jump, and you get -0.015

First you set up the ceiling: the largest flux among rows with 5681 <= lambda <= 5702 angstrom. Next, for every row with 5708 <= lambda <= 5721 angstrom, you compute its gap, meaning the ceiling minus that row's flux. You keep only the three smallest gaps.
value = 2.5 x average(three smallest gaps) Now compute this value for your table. -16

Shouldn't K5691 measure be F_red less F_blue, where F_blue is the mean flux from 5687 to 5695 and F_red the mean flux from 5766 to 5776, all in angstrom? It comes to 14.6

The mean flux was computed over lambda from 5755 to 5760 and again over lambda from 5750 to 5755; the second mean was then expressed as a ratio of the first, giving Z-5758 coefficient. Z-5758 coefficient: 0.99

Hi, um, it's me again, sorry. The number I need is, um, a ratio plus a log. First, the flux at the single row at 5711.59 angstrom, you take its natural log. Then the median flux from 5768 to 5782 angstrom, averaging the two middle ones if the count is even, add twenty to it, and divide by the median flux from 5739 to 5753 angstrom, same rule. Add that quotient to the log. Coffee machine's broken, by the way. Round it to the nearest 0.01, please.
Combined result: 6.42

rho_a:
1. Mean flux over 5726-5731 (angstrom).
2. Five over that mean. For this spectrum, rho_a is 0.0228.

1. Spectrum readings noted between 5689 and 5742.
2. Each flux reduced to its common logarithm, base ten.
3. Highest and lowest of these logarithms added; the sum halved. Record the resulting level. 2.33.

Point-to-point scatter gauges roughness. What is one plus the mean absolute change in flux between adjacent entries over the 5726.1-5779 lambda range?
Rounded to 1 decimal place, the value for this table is 5.6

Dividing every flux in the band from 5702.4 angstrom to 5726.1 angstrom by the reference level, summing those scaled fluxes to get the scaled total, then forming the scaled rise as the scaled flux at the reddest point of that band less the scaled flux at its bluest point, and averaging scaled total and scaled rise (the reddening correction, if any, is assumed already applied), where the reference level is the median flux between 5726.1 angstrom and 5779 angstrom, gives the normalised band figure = 4.33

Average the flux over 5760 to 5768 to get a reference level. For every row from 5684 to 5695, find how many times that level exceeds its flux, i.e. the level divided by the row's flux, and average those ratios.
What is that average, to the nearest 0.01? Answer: 1.01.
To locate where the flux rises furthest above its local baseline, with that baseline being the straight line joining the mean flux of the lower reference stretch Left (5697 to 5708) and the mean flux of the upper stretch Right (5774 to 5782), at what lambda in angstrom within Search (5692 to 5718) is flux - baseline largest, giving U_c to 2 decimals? 5706.33 angstrom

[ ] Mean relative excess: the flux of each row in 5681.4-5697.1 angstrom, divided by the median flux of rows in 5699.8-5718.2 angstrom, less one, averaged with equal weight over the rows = -0.023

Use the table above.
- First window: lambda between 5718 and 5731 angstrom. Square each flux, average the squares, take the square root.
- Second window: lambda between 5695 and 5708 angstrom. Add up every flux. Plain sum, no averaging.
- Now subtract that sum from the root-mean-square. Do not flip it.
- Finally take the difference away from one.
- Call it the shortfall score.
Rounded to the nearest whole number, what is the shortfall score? 850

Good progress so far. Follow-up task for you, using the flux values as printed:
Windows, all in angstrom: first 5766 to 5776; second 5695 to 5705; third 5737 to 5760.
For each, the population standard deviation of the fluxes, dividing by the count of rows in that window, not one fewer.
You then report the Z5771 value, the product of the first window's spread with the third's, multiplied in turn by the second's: 162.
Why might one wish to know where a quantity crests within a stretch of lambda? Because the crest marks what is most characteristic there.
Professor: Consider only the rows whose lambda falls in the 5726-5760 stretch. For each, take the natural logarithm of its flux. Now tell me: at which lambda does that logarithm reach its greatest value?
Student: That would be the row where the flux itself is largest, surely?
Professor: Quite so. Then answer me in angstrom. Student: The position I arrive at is 5756.48 angstrom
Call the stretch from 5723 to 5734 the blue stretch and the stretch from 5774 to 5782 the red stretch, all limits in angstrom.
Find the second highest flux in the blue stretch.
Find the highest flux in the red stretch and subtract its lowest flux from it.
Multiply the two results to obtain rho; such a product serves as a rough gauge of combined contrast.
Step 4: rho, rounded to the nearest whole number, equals 3136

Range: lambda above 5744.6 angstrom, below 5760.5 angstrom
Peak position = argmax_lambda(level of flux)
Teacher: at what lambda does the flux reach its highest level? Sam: 5756.48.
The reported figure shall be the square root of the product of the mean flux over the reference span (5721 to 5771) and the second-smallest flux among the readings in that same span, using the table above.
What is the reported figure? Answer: 219.1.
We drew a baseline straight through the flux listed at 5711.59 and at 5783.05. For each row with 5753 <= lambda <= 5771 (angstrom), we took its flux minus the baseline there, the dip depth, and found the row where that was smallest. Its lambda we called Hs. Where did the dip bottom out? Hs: 5764.44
